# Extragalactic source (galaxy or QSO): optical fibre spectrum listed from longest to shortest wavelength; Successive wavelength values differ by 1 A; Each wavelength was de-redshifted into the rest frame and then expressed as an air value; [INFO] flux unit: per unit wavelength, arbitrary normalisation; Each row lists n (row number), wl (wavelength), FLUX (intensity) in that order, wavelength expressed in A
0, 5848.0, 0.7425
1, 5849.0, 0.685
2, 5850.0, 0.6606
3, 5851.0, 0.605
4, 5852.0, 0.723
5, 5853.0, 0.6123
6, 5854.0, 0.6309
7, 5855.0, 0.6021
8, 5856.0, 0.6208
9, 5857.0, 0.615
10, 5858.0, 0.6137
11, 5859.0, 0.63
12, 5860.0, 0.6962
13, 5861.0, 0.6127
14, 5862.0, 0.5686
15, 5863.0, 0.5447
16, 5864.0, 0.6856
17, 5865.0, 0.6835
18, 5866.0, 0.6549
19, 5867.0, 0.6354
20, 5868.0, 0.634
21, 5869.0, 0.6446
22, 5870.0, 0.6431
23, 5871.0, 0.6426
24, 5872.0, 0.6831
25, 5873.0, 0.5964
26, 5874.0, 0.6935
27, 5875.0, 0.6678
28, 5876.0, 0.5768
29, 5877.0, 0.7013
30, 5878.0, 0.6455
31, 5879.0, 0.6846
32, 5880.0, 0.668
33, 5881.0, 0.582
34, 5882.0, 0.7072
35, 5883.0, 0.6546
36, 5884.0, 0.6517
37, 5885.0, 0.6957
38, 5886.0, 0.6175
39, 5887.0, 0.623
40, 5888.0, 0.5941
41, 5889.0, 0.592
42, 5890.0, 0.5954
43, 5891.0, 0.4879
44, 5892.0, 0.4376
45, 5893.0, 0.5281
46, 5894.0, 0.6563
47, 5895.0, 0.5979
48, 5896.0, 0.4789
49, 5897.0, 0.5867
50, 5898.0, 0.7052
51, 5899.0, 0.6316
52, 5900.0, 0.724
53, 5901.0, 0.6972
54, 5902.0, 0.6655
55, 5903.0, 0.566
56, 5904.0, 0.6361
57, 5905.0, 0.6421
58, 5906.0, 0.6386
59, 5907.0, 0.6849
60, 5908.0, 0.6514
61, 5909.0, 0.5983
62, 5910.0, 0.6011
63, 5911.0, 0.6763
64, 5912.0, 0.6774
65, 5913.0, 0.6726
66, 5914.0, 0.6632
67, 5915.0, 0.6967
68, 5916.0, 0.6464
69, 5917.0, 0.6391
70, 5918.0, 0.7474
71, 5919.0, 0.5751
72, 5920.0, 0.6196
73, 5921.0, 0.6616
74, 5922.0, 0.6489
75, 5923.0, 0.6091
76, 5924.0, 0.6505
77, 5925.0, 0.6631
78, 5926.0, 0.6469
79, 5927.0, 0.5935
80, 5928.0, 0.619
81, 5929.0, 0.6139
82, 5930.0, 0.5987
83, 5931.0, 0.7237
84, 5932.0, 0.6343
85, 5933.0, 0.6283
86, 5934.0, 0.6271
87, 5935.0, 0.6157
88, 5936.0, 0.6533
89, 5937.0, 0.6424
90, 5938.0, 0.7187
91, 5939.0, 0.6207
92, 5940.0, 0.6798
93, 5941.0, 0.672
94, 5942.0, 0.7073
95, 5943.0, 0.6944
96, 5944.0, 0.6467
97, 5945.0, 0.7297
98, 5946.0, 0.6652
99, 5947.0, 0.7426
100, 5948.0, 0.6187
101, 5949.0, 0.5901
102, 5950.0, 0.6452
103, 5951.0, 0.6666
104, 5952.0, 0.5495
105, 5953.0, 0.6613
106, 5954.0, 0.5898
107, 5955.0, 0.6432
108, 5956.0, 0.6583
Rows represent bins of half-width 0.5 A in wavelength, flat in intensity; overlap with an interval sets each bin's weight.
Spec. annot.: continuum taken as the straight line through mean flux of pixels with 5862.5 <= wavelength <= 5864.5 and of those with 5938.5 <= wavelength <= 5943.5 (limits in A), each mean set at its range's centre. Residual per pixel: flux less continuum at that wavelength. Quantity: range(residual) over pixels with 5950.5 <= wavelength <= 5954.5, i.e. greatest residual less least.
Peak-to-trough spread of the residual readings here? 0.12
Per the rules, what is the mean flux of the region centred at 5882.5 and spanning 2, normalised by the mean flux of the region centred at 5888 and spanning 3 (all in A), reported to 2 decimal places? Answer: 1.13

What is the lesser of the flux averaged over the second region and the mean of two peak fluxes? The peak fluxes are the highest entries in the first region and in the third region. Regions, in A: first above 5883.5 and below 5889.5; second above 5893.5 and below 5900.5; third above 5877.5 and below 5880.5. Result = 0.626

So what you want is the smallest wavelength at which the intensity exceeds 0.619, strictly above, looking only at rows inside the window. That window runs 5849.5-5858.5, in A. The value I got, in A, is 5850.0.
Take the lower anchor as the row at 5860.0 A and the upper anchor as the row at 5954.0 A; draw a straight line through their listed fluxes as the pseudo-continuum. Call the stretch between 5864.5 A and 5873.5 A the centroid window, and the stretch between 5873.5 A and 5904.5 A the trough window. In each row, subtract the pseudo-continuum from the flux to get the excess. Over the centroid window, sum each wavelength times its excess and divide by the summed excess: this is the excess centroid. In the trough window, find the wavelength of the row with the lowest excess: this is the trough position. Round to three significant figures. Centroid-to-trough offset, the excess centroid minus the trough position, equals -22.5 A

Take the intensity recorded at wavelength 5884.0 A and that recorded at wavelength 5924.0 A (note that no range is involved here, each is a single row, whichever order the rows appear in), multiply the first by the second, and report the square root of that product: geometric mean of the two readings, 0.65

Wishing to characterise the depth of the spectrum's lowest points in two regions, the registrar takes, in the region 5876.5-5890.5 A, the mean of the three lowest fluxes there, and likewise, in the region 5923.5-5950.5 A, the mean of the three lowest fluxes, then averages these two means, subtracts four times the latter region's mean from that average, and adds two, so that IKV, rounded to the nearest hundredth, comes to 0.22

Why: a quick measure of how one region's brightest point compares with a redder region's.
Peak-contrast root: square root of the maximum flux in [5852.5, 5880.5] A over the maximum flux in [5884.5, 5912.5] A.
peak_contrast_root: 0.984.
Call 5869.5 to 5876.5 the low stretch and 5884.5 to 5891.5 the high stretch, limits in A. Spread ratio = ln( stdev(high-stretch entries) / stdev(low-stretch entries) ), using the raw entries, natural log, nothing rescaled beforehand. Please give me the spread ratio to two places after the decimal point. 0.35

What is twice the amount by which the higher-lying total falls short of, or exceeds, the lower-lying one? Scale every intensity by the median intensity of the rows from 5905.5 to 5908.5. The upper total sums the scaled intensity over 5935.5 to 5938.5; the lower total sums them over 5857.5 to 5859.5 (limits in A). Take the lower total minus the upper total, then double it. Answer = -2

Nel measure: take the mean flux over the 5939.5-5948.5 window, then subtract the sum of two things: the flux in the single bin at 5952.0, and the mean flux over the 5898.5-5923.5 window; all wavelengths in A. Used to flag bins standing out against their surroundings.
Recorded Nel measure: -0.516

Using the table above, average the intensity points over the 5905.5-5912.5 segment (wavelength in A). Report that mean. 0.647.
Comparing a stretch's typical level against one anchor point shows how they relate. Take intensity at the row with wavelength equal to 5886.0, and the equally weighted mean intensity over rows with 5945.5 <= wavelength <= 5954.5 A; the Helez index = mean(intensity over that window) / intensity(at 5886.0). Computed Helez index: 1.03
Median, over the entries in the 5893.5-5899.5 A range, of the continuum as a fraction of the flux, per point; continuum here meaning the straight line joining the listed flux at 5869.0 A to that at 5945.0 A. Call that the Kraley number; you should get 1.10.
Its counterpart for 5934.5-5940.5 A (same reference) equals 1.11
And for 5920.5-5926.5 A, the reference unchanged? 1.09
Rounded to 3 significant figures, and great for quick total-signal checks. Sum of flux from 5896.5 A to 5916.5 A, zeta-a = 13.1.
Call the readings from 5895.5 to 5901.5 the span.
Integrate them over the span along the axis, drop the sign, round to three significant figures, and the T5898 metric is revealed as 3.82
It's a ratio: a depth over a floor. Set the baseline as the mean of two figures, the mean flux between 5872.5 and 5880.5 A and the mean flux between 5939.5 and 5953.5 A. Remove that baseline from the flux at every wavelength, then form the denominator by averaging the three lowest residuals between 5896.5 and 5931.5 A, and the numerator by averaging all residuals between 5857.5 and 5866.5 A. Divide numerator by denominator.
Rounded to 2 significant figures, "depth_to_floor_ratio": 0.32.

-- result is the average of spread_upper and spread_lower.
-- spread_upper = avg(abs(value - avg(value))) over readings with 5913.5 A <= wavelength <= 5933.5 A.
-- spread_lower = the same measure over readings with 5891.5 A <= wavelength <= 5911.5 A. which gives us 0.044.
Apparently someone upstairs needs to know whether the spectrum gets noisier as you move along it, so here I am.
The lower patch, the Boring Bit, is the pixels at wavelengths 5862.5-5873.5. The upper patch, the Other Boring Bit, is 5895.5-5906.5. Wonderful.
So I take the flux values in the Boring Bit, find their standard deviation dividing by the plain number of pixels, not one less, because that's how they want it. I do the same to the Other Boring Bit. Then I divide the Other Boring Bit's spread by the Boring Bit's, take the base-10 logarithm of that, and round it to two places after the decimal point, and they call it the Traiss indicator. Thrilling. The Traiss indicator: 0.23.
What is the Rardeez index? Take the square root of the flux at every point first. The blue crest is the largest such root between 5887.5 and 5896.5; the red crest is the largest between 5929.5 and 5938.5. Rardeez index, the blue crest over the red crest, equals 0.95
